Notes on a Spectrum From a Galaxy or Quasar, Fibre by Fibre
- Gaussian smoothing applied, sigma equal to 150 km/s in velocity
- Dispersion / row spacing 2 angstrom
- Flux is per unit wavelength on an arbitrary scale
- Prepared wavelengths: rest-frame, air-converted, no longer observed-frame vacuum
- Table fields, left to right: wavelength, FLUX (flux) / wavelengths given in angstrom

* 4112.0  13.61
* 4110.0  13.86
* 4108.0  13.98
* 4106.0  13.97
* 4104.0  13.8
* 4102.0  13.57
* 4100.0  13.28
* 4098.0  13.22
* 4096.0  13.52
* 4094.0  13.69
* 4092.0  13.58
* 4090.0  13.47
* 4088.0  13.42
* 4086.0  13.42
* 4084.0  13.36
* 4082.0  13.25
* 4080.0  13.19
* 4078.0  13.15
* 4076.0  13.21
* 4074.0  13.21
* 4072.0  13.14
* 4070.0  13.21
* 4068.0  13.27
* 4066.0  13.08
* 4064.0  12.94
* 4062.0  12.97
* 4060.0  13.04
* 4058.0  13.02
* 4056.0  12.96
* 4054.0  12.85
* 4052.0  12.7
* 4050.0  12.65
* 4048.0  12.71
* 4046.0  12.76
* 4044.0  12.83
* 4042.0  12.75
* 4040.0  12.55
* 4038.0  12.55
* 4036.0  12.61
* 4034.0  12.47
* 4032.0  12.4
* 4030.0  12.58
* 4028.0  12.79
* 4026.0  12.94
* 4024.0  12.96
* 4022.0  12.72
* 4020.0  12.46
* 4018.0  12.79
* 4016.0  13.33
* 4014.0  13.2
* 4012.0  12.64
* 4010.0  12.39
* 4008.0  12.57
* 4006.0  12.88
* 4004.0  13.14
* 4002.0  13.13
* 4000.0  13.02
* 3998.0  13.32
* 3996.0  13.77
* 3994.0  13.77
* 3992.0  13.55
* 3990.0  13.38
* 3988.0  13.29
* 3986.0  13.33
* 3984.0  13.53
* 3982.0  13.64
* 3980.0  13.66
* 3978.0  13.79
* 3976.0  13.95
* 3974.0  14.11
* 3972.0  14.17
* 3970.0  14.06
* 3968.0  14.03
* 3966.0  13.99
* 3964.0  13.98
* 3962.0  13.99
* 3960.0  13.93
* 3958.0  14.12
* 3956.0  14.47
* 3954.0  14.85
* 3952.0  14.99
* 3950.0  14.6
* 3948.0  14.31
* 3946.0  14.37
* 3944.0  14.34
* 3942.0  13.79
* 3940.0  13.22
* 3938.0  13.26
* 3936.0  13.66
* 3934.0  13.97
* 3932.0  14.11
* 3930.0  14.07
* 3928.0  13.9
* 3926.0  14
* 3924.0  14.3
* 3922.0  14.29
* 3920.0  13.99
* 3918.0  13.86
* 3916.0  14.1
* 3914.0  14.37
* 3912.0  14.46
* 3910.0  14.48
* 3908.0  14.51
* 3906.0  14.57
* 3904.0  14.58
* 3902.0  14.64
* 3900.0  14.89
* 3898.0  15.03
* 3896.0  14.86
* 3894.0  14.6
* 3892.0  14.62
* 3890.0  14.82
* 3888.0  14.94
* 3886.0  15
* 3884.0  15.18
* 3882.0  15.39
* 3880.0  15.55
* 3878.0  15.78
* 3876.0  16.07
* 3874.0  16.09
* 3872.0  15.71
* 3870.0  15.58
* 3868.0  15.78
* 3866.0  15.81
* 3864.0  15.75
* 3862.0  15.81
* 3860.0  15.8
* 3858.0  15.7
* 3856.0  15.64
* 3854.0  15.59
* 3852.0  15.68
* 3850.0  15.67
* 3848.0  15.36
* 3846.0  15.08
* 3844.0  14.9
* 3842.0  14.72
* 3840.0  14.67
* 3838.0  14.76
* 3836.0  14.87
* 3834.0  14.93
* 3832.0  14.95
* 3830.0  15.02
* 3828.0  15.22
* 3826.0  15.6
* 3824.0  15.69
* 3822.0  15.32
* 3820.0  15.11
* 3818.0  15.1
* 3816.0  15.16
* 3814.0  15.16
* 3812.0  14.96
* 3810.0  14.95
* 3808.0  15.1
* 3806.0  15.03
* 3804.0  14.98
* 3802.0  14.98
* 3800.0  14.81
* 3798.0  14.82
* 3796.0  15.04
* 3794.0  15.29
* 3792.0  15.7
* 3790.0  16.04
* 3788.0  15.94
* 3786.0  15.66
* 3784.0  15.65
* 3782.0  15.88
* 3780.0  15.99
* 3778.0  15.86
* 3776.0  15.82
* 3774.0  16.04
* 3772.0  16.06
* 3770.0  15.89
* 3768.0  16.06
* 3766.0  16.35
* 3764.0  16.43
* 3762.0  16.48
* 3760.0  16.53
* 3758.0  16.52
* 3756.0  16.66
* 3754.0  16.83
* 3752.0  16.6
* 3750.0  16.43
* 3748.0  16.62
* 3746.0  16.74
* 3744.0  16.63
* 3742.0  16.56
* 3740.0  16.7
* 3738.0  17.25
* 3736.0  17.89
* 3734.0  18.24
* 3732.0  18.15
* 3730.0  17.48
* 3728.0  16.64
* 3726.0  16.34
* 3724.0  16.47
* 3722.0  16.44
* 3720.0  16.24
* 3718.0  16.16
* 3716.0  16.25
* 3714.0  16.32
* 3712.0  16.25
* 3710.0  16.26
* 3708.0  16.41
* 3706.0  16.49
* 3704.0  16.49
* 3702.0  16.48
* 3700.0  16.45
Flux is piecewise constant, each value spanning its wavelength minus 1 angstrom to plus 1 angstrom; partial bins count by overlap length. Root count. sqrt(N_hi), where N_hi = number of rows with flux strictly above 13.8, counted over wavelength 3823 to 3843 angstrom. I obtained 3.2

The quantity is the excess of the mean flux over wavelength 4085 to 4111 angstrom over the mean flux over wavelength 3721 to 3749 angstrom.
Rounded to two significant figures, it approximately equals -3.4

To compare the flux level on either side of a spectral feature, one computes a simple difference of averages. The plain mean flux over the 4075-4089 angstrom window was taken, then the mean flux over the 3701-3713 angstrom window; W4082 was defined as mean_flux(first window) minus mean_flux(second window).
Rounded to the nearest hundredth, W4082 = -3.11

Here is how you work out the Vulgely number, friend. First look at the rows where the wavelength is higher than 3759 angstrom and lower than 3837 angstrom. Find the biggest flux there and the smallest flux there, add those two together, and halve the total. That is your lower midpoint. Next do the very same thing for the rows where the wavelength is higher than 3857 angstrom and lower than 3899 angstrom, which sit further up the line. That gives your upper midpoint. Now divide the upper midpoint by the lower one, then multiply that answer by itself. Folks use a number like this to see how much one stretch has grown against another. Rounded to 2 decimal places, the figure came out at 0.96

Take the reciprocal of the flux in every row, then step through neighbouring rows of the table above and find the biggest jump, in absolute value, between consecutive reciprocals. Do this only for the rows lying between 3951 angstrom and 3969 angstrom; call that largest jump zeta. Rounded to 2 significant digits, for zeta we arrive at 0.0018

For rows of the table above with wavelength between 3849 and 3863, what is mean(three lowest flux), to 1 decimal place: 15.6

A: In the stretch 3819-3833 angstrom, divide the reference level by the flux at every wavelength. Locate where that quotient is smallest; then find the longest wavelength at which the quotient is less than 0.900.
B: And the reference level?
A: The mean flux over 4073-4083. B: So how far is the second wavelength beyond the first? 8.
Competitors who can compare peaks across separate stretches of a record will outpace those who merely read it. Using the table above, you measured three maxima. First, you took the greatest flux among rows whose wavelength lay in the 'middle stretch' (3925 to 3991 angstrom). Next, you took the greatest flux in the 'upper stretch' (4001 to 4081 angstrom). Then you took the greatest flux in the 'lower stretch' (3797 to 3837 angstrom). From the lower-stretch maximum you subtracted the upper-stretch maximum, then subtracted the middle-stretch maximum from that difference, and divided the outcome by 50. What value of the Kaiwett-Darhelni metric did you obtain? -0.253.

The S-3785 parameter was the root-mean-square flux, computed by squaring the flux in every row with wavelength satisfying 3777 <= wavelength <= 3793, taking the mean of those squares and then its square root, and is 15.8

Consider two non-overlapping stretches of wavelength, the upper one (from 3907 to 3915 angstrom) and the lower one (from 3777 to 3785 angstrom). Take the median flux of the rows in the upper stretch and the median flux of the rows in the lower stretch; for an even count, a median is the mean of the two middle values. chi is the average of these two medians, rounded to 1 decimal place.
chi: 15.2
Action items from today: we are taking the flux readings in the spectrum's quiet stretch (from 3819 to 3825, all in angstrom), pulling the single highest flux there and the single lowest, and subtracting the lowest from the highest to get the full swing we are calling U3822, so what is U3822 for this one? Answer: 0.58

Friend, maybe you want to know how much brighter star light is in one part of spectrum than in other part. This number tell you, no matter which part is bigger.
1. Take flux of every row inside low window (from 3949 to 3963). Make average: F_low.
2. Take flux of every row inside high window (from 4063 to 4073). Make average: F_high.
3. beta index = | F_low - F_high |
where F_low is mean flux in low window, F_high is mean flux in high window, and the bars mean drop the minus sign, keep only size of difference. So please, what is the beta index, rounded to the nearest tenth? 1.3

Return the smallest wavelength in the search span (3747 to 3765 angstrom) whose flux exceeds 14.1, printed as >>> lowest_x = 3748.0 angstrom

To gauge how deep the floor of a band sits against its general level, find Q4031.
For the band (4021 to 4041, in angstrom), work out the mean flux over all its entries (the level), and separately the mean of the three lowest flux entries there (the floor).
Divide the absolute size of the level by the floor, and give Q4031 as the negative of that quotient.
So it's -1.01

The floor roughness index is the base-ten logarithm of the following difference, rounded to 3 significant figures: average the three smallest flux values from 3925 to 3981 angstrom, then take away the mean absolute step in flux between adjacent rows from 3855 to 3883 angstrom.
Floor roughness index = 1.12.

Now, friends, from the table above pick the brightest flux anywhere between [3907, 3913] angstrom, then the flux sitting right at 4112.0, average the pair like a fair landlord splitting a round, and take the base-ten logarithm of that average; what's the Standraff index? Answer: 1.15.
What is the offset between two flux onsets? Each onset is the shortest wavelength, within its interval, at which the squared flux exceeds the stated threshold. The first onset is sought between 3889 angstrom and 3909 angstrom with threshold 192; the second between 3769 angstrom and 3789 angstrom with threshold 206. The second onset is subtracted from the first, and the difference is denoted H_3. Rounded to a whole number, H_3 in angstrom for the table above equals 120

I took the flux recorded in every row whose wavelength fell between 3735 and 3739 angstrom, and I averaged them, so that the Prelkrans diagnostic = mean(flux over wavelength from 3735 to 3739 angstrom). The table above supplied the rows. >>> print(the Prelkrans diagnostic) 18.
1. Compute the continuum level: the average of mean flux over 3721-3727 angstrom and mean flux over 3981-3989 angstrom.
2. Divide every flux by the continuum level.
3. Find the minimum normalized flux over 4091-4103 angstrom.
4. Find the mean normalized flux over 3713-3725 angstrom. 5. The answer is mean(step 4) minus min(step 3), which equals 0.21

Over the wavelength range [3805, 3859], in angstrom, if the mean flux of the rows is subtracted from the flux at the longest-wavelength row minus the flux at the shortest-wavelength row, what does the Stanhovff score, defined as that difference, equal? -14.5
